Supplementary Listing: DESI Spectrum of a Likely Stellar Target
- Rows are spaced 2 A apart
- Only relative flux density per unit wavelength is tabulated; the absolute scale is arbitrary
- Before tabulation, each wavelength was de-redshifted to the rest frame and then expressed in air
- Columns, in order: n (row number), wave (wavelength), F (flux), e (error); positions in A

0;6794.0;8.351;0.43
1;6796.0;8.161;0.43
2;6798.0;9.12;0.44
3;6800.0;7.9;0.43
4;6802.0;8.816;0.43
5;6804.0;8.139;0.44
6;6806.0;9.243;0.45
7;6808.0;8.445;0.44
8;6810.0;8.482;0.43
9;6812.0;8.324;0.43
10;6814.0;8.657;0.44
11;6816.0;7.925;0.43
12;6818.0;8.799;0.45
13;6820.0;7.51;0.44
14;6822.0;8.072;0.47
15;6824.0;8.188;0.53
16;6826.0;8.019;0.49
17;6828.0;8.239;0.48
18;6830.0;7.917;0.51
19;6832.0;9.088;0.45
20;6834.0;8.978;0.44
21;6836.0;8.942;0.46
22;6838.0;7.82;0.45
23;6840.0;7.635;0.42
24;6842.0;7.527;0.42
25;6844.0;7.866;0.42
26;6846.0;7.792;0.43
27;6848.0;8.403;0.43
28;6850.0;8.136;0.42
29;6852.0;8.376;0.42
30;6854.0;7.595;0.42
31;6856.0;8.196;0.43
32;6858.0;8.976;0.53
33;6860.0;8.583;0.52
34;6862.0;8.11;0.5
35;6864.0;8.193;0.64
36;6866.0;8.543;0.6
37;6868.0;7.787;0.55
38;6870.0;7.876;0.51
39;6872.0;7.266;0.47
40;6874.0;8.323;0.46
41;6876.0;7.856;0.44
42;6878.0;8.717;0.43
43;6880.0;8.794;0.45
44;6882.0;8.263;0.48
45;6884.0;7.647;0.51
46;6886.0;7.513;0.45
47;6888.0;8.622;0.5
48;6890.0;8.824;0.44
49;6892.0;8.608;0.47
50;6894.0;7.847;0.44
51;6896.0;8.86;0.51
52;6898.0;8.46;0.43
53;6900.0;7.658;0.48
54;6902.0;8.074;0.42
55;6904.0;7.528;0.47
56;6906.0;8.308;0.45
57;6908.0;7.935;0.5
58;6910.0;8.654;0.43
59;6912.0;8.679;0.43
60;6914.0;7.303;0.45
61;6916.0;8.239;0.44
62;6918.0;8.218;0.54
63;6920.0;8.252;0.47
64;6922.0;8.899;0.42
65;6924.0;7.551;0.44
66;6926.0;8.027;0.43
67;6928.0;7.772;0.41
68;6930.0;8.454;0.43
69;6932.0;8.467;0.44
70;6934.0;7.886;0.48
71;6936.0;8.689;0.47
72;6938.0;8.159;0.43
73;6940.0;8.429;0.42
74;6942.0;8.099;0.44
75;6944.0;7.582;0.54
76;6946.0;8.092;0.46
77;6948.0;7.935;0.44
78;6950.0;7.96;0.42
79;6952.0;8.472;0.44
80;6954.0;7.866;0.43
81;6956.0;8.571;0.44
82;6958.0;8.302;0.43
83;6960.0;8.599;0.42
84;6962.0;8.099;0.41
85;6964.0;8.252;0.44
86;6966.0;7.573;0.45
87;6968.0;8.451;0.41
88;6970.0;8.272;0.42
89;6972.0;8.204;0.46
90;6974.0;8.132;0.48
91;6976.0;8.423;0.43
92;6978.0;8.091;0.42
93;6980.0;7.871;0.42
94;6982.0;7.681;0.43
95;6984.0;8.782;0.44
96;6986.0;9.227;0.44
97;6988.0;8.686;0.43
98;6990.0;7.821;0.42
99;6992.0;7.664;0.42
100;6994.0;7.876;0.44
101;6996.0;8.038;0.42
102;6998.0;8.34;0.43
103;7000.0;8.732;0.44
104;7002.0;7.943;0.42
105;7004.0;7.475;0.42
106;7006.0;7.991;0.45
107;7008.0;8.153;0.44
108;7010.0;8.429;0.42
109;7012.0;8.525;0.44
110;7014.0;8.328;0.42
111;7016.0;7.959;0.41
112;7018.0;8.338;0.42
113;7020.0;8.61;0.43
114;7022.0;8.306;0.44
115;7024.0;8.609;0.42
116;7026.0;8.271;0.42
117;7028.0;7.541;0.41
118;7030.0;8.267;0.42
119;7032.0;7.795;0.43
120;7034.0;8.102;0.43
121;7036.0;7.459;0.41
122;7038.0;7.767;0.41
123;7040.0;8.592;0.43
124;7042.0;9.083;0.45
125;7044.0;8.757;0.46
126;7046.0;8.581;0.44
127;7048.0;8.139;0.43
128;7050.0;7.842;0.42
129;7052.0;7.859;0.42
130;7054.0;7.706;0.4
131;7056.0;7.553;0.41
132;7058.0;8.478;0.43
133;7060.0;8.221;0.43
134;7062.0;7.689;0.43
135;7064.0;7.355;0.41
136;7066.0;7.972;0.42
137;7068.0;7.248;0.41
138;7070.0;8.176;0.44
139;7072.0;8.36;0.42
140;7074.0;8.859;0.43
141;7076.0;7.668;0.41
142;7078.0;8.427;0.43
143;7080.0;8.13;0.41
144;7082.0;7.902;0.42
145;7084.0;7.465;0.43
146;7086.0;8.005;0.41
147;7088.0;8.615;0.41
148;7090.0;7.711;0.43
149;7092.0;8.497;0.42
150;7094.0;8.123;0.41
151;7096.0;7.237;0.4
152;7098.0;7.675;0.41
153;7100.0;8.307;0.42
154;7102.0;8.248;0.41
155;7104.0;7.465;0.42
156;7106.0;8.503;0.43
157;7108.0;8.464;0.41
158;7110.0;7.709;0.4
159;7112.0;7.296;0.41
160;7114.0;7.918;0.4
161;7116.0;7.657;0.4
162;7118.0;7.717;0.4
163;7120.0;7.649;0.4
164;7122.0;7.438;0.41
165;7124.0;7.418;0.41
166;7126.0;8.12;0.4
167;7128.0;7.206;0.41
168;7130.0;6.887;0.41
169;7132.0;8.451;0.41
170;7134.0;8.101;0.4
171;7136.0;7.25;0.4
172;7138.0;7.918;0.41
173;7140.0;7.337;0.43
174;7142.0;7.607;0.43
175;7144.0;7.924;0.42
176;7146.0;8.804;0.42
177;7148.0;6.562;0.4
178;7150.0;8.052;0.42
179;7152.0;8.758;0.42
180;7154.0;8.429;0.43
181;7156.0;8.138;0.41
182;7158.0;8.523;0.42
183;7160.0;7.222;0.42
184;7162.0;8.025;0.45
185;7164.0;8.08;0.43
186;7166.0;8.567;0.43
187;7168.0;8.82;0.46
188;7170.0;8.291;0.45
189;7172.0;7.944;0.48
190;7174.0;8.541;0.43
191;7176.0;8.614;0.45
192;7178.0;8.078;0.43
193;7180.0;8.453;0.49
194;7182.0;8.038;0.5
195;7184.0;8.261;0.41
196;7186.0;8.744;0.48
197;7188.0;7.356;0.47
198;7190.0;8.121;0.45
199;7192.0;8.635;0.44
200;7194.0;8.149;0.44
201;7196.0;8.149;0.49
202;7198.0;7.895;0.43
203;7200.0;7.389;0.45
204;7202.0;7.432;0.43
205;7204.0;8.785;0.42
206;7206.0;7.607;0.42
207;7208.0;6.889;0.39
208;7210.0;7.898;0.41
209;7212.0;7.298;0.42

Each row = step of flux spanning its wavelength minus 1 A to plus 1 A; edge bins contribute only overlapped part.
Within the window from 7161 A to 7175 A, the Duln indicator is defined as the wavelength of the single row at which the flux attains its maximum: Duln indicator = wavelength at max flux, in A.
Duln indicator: 7168.0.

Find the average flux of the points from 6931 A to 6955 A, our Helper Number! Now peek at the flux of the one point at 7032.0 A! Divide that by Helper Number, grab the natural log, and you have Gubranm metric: -0.04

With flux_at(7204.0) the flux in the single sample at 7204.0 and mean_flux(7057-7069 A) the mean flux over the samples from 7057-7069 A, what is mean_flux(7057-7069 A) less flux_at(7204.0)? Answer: -1.0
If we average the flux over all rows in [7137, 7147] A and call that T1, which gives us 7.9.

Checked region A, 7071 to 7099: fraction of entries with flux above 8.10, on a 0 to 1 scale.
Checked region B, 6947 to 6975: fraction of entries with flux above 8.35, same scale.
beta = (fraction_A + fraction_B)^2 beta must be 0.62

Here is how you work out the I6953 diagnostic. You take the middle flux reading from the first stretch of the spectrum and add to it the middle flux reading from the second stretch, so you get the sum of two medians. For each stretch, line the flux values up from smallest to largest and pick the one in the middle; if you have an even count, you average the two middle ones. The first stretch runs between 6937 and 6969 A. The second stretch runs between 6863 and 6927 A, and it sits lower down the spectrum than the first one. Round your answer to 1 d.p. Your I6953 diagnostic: 16.4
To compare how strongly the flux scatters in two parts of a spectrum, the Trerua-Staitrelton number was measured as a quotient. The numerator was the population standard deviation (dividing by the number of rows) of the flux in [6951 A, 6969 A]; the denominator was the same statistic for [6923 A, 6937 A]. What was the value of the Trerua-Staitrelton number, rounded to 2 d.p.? 0.83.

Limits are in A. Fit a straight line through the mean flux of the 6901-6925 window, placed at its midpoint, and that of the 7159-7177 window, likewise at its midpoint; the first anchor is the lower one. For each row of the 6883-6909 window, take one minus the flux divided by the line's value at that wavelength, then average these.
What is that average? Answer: -0.002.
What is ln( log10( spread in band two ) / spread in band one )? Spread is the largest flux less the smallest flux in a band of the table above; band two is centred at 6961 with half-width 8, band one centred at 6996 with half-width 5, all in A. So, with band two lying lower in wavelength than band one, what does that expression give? -4.6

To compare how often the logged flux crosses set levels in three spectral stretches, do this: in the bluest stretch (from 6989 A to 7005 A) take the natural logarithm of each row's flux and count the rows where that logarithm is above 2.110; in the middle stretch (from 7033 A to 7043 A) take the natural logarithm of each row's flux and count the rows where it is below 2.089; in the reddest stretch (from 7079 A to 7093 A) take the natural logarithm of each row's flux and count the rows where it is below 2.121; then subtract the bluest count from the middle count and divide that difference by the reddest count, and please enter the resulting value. 0.0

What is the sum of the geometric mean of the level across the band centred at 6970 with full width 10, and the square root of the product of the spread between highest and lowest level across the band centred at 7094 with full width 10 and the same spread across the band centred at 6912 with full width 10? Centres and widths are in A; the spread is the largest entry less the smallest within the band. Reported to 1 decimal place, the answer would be 9.4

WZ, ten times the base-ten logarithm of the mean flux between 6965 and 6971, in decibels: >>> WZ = 9.08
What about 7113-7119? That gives 8.90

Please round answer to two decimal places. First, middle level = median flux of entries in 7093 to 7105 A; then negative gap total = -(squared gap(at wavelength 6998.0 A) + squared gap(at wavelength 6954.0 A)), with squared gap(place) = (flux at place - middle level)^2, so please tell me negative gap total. -0.20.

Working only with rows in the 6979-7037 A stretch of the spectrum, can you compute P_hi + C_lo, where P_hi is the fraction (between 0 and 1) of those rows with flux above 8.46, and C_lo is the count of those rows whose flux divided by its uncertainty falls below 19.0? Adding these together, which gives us 14.2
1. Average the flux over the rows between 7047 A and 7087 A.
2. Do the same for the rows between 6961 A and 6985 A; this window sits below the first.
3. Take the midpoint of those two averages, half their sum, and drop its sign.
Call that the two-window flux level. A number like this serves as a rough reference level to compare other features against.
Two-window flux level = 8.05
